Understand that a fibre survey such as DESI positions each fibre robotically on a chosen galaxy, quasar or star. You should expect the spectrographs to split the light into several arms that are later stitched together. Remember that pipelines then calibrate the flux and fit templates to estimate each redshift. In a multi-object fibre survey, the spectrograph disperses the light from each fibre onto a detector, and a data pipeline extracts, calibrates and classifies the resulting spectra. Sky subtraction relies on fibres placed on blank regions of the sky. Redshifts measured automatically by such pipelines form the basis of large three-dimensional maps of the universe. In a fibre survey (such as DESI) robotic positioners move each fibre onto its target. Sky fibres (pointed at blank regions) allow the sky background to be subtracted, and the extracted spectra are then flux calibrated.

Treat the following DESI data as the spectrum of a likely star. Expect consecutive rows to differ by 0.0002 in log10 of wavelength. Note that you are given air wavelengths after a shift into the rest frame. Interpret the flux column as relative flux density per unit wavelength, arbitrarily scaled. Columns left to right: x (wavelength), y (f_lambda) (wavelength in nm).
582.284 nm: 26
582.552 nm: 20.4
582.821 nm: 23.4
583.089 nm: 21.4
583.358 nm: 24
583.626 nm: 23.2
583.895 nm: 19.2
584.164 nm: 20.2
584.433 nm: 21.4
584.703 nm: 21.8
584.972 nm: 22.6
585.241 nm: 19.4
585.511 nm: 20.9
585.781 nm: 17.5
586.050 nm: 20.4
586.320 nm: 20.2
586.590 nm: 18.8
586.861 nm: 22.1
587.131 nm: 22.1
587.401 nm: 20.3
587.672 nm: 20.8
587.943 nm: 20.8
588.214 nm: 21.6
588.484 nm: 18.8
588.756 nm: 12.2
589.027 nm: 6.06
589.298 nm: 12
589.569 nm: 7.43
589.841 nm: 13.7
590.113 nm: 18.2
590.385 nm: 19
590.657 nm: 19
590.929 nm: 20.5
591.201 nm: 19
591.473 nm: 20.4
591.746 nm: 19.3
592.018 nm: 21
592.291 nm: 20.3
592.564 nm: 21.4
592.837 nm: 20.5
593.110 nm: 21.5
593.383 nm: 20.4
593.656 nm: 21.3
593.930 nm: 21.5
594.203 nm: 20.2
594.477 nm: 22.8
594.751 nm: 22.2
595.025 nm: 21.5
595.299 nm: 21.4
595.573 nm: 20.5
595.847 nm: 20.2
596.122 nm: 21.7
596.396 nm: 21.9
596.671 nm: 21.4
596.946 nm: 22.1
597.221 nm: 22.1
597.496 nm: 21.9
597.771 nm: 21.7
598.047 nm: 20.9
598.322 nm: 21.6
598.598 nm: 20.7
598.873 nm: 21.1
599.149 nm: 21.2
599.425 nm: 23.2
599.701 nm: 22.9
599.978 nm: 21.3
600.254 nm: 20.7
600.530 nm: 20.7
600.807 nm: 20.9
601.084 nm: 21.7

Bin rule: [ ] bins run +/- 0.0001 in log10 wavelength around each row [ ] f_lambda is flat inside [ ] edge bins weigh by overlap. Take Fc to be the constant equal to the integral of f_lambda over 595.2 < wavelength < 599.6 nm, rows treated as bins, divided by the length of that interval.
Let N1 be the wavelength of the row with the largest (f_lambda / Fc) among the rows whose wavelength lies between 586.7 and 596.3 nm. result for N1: 594.477 nm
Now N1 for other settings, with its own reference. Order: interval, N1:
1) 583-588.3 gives 583.358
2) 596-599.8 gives 599.425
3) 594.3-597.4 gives 594.477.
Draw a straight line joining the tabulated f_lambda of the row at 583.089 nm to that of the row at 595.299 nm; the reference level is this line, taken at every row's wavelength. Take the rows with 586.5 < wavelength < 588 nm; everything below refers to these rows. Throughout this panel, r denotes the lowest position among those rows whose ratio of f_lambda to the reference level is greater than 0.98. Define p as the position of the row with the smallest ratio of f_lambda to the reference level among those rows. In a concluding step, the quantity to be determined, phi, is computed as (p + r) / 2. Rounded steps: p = 586.590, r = 586.861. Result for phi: 586.73 nm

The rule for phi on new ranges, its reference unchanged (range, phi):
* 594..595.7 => 594.34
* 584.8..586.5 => 585.38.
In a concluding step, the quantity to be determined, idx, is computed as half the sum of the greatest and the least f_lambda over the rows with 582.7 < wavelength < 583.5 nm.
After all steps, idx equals 22.7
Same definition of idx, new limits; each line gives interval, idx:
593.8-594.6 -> 21.5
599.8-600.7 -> 21.0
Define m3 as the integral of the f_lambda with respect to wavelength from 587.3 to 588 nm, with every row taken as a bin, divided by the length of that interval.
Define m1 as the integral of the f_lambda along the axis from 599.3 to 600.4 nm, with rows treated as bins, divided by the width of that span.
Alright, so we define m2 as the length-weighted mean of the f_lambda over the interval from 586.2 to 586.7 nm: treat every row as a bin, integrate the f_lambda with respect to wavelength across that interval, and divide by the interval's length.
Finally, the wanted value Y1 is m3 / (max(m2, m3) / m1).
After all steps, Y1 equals 22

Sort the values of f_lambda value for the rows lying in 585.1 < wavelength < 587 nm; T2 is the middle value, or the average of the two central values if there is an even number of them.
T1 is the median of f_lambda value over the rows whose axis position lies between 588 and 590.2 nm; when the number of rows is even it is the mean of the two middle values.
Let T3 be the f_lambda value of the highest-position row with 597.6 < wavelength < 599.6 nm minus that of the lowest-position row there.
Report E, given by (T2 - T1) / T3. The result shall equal 4.8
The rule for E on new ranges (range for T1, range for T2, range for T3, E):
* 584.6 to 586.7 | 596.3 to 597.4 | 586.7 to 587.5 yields -0.9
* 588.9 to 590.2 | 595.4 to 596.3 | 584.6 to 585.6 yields -9.4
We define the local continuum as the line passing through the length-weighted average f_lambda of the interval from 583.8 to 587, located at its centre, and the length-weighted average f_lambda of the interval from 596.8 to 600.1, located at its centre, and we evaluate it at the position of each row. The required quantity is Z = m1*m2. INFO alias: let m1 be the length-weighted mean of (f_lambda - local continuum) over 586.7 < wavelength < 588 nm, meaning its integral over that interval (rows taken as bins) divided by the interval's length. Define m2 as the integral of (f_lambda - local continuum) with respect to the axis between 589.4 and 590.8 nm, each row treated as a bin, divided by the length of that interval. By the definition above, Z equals -3.3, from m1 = 0.6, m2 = -5.5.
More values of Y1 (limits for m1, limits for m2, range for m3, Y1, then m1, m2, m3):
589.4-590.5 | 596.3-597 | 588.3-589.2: 9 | 14.4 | 21.7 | 12.9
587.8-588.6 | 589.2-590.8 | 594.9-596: 20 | 20.5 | 15.0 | 20.9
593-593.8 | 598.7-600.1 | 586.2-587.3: 20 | 21.1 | 21.9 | 20.8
